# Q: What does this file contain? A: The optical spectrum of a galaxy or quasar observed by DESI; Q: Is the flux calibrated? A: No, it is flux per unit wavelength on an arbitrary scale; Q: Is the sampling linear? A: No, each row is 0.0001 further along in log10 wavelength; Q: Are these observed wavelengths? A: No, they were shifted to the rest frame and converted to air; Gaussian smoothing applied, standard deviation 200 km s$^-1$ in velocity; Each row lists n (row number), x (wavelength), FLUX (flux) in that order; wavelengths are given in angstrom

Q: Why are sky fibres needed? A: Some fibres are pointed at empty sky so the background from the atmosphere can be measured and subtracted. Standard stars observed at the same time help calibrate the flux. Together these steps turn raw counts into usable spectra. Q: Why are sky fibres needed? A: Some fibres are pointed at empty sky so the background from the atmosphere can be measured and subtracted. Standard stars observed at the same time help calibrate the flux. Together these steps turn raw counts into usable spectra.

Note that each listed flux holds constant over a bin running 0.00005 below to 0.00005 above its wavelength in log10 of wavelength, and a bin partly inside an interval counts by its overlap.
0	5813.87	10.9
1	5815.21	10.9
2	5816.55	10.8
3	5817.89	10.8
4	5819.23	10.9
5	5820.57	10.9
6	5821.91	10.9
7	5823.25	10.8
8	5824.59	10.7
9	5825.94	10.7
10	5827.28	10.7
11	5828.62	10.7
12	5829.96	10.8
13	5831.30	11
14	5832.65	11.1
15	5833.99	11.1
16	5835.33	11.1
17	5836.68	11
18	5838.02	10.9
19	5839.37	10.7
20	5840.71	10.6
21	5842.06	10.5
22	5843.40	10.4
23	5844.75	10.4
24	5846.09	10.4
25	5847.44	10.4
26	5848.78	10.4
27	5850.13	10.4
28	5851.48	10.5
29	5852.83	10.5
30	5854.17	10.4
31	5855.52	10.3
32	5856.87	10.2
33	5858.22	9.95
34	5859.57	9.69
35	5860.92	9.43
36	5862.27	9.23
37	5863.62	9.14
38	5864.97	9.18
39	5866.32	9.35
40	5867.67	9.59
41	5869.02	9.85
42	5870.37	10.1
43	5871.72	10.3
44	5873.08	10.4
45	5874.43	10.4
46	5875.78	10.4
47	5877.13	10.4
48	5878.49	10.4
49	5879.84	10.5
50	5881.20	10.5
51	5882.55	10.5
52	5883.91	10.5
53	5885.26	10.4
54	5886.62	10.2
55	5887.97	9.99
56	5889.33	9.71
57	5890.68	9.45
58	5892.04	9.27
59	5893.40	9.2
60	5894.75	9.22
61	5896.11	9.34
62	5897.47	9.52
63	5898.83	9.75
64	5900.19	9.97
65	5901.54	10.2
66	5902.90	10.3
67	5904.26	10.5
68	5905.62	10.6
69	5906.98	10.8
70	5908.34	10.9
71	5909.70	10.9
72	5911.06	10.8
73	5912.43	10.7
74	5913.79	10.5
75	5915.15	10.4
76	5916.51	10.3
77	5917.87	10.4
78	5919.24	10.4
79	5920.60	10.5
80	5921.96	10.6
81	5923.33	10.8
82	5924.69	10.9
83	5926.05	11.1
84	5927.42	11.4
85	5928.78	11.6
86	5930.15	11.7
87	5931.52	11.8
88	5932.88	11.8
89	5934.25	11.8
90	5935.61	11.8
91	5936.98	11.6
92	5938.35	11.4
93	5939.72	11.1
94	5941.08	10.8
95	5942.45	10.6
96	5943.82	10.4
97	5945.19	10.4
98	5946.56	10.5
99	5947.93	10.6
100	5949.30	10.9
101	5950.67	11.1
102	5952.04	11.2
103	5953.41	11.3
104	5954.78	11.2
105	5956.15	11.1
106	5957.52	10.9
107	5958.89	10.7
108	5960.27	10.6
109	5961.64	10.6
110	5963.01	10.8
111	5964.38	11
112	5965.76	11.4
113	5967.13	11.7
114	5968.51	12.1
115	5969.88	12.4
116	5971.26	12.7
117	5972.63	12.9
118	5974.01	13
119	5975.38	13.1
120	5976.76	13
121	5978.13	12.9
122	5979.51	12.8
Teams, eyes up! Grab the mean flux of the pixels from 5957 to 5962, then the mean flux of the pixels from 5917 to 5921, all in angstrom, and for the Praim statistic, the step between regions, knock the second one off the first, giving 0.27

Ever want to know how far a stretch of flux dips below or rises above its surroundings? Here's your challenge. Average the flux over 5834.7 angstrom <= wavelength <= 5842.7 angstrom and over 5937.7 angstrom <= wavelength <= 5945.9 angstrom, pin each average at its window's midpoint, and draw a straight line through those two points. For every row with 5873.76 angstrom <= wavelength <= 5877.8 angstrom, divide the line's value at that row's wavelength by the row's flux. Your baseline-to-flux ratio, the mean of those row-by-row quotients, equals 1.04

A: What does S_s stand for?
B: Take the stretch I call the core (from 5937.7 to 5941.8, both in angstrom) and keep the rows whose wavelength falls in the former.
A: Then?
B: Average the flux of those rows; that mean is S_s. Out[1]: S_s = 11.1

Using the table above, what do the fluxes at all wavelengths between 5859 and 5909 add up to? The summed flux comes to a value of 369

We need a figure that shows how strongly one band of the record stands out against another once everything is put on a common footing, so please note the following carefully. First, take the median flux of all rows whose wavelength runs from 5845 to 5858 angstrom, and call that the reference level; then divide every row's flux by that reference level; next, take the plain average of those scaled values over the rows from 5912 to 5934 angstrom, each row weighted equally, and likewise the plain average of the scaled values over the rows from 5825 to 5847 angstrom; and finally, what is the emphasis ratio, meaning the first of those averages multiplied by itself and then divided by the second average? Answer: 1.07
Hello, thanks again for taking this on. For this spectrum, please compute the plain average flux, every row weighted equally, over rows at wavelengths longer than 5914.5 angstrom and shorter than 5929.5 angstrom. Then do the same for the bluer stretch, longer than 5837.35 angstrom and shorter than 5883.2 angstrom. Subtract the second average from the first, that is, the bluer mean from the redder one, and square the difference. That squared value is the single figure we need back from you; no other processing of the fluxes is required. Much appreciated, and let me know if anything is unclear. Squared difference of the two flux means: 0.3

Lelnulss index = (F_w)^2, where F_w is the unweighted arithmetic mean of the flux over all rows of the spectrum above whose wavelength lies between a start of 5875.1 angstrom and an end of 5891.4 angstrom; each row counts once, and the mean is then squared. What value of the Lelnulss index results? 105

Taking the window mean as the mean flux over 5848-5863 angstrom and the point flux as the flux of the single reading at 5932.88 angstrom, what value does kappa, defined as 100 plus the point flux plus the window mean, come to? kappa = 122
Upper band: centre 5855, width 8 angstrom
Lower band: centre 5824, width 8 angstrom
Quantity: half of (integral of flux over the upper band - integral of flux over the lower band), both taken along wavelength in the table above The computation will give -2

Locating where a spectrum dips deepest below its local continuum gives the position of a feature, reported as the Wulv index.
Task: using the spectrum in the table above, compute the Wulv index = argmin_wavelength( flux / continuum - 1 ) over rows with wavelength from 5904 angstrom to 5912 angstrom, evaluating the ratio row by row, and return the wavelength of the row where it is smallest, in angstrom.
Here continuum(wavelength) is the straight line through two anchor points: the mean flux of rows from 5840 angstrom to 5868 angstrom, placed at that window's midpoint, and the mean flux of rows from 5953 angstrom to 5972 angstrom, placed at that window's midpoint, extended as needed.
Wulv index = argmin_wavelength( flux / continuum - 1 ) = 5904.26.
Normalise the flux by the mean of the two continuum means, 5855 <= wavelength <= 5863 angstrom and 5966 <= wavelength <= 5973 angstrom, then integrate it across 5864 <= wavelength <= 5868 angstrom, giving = 3.4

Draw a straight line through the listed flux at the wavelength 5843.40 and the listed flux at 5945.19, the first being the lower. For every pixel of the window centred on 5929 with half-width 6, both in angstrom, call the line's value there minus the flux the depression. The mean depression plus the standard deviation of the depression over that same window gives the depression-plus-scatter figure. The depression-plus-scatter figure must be -0.7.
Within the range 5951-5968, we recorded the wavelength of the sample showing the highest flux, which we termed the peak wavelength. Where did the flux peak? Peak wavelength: 5967.13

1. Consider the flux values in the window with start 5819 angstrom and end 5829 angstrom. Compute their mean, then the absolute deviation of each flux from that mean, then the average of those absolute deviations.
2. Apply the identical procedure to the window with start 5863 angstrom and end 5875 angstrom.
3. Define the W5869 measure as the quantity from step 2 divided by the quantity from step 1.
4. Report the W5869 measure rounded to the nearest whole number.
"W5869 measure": 5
